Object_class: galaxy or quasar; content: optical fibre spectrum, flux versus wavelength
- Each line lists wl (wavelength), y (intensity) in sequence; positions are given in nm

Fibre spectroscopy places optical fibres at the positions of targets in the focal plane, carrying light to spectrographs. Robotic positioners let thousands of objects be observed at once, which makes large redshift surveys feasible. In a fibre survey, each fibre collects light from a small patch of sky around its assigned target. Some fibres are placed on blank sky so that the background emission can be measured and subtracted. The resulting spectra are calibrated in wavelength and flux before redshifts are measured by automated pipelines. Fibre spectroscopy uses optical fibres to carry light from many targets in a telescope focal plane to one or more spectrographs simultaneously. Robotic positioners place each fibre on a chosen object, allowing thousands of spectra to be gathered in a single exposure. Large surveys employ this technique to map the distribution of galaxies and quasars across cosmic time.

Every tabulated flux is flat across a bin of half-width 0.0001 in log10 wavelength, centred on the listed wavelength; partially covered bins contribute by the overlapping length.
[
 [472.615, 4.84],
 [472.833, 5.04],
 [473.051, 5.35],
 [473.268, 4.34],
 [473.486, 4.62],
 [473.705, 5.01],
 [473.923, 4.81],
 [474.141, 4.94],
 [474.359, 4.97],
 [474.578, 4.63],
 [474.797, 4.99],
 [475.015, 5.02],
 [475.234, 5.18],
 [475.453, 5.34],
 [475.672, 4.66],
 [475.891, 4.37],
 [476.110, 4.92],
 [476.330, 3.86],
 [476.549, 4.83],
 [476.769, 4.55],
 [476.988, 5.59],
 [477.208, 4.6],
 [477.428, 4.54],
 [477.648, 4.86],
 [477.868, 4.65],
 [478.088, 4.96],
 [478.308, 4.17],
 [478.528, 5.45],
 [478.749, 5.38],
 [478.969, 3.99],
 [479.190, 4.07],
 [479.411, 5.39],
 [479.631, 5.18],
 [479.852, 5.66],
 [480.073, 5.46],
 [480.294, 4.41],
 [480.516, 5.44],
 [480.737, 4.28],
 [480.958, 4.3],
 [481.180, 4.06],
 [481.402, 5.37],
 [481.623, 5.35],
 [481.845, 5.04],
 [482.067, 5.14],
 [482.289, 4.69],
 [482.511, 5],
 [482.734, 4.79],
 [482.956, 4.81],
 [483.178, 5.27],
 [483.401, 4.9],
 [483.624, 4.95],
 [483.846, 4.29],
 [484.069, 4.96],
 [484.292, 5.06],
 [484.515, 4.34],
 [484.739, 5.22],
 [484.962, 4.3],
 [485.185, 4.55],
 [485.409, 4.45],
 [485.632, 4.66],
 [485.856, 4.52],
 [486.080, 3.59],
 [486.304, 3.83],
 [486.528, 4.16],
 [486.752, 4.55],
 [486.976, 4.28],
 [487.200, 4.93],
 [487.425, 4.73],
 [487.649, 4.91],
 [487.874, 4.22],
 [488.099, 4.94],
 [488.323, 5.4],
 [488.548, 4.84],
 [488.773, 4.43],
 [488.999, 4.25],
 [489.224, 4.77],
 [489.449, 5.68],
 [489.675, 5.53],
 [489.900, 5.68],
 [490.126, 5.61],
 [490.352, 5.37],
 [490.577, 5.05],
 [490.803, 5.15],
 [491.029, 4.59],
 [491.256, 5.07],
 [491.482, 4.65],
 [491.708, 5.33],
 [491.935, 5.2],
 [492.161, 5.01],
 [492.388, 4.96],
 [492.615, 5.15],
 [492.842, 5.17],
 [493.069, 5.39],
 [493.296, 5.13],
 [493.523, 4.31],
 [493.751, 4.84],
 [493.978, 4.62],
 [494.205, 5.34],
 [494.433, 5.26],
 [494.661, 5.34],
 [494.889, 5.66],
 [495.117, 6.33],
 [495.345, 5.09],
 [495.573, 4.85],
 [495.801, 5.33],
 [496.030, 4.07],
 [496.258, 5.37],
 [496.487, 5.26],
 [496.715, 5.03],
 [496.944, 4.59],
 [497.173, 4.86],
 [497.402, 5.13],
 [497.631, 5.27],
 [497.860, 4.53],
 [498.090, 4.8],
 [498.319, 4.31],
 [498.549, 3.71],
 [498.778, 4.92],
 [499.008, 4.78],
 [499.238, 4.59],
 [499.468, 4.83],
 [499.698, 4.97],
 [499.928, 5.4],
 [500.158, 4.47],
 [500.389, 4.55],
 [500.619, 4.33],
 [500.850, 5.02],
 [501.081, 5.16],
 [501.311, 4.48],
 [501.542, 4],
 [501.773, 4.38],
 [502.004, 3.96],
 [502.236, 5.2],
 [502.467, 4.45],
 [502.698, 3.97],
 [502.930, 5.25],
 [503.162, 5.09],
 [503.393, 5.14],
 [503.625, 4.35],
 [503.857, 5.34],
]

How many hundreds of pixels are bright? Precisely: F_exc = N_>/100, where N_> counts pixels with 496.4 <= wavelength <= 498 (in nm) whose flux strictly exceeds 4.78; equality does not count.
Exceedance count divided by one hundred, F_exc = 0.050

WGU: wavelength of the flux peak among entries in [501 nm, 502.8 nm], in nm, 502.236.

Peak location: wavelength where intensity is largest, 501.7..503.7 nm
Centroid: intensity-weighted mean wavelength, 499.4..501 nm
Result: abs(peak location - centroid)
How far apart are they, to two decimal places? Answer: 2.78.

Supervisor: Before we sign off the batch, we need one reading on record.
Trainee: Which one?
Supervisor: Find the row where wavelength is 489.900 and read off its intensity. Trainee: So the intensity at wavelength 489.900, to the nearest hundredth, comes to 5.68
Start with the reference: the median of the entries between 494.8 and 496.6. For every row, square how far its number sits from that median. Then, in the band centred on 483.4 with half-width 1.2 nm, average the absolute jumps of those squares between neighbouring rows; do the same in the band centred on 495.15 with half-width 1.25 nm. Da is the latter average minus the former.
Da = 0.23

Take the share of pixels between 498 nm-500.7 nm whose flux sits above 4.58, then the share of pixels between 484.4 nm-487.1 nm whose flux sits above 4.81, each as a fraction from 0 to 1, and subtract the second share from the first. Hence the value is 0.50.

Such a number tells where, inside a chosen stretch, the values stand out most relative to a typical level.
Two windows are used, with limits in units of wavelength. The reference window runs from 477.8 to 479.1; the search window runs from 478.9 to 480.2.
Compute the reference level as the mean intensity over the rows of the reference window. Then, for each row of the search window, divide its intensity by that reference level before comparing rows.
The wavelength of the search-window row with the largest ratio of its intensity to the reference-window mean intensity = 479.852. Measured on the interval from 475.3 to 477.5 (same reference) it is 476.988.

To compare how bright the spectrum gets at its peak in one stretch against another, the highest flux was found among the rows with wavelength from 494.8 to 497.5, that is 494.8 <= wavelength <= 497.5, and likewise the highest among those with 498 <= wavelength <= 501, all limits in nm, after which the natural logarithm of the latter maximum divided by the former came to -0.159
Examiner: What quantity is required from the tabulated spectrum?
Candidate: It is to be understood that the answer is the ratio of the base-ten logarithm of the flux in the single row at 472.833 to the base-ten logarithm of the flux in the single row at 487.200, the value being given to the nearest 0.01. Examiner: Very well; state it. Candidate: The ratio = 1.01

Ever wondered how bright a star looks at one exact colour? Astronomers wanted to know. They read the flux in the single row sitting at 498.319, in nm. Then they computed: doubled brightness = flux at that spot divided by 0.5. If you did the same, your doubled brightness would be 8.6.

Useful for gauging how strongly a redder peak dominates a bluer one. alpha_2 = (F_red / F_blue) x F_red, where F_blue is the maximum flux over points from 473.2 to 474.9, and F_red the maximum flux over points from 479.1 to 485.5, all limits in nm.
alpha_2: 6.4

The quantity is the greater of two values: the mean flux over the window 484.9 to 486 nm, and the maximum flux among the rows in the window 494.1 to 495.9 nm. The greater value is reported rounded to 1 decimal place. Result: 6.3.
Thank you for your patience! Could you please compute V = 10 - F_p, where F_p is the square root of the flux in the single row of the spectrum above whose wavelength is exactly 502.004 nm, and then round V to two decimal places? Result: 8.01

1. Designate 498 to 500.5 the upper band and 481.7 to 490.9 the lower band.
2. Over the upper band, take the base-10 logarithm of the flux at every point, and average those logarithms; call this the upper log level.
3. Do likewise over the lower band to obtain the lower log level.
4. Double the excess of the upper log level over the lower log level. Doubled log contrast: -0.02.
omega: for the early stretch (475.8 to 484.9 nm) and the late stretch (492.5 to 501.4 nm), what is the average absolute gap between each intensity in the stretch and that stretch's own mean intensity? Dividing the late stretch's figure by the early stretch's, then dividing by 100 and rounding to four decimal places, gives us 0.0092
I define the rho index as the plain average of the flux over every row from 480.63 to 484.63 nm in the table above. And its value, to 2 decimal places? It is 4.81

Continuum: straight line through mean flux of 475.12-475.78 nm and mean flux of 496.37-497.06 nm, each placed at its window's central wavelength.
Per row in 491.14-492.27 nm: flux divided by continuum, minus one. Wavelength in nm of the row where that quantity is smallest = 491.482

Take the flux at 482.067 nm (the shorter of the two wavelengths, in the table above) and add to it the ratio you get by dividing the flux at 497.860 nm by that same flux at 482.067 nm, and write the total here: 6.02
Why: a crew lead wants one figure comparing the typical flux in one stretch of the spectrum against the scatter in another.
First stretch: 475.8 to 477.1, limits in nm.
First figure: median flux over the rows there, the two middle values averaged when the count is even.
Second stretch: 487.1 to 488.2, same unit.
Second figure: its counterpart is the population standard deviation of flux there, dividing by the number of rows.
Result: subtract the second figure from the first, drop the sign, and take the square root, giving 2.10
